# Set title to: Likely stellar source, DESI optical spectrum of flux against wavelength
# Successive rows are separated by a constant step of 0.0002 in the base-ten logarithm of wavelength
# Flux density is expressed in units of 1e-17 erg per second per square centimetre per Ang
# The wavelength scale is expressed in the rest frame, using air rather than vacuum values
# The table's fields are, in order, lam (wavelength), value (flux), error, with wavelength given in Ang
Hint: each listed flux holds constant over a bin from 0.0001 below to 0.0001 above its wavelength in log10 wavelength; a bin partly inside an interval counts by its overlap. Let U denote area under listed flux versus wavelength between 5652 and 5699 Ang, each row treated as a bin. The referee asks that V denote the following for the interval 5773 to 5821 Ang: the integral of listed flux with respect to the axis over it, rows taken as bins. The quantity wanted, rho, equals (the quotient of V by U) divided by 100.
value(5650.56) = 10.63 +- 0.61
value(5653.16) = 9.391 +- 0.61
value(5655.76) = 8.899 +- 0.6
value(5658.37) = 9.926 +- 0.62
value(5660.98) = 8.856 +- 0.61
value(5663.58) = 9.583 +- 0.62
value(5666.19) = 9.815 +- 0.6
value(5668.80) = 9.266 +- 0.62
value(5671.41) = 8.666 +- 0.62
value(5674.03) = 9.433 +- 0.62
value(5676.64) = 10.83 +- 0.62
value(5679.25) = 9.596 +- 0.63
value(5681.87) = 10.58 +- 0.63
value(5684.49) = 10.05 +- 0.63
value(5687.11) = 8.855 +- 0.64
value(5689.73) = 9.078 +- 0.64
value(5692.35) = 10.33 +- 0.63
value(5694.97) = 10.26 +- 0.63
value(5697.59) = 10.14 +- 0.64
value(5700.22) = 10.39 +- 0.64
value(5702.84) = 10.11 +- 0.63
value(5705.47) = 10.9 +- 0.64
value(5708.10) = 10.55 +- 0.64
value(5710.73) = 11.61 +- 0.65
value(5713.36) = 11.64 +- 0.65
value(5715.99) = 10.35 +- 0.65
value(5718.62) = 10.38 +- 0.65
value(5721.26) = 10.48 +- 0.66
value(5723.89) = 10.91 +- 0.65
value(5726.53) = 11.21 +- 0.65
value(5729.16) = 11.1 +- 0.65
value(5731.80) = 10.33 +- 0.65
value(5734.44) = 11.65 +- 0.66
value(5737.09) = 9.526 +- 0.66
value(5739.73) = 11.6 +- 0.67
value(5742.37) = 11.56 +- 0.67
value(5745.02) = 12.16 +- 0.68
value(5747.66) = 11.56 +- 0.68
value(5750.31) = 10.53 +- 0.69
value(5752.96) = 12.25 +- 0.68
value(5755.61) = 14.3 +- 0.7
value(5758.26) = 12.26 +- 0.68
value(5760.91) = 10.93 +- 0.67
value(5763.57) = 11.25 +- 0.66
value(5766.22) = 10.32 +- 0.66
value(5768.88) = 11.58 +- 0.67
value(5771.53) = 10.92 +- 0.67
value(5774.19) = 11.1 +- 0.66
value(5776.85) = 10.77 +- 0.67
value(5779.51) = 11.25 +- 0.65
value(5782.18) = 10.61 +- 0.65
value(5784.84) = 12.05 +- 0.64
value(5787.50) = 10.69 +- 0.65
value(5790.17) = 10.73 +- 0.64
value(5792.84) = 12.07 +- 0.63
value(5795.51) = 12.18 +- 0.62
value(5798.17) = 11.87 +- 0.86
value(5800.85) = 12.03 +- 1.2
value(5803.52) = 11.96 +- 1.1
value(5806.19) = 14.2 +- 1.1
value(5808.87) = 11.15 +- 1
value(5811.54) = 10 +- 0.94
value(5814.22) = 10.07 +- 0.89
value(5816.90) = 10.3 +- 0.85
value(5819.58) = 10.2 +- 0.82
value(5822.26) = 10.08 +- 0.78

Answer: 0.0120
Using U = 453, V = 542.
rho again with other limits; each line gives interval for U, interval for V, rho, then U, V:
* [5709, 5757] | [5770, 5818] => 0.0100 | 542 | 544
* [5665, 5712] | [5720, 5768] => 0.0115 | 471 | 544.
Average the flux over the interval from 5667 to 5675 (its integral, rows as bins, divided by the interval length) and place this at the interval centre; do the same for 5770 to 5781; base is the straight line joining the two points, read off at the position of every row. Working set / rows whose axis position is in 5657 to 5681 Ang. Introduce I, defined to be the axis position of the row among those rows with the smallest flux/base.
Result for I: 5671.41 Ang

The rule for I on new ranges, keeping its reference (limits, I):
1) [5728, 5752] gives 5737.09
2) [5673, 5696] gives 5687.11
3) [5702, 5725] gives 5718.62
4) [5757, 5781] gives 5766.22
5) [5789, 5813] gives 5811.54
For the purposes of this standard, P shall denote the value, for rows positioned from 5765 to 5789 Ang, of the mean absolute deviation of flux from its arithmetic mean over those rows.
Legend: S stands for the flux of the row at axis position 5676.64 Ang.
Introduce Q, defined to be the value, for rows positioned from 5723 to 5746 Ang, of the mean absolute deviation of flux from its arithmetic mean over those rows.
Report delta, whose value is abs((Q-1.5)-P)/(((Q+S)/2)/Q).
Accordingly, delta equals 0.135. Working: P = 0.41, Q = 0.58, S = 10.83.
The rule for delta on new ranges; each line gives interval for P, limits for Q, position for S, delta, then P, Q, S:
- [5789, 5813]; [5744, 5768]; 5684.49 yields 0.227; 0.78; 0.90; 10.05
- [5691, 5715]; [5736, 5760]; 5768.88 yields 0.156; 0.48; 0.88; 11.58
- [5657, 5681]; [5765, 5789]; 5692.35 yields 0.117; 0.44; 0.41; 10.33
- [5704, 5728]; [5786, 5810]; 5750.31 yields 0.148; 0.40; 0.68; 10.53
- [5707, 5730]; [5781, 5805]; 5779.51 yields 0.134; 0.42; 0.60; 11.25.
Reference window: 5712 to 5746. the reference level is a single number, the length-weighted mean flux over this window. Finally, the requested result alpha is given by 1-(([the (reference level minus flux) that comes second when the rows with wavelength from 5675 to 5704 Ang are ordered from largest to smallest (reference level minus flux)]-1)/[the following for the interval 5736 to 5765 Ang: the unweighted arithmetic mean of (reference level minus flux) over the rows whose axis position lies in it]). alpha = 2.4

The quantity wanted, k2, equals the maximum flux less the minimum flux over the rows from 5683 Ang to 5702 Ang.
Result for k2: 1.5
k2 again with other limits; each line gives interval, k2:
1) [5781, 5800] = 1.6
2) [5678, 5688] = 1.7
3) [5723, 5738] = 2.1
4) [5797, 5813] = 4.2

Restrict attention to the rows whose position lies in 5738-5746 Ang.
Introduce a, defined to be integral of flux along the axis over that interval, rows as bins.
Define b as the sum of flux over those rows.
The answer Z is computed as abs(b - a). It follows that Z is 57.8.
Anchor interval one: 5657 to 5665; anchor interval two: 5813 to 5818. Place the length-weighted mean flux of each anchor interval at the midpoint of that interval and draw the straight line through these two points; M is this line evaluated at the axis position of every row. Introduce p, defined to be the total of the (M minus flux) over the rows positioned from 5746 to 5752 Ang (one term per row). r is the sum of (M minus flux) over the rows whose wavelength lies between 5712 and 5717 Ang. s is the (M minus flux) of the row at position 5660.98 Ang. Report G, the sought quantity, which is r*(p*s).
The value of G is 4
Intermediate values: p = -2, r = -2.6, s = 0.60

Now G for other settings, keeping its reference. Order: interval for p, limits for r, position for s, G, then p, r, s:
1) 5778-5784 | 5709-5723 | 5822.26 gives 1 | -2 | -5.9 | 0.13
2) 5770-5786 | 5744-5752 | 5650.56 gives -38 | -7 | -4.7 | -1.23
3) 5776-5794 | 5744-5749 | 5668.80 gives 7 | -8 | -4.0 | 0.22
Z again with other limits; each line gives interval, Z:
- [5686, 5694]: 47.5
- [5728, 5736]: 54.7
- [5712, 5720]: 54.0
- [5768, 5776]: 55.7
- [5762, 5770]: 55.1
